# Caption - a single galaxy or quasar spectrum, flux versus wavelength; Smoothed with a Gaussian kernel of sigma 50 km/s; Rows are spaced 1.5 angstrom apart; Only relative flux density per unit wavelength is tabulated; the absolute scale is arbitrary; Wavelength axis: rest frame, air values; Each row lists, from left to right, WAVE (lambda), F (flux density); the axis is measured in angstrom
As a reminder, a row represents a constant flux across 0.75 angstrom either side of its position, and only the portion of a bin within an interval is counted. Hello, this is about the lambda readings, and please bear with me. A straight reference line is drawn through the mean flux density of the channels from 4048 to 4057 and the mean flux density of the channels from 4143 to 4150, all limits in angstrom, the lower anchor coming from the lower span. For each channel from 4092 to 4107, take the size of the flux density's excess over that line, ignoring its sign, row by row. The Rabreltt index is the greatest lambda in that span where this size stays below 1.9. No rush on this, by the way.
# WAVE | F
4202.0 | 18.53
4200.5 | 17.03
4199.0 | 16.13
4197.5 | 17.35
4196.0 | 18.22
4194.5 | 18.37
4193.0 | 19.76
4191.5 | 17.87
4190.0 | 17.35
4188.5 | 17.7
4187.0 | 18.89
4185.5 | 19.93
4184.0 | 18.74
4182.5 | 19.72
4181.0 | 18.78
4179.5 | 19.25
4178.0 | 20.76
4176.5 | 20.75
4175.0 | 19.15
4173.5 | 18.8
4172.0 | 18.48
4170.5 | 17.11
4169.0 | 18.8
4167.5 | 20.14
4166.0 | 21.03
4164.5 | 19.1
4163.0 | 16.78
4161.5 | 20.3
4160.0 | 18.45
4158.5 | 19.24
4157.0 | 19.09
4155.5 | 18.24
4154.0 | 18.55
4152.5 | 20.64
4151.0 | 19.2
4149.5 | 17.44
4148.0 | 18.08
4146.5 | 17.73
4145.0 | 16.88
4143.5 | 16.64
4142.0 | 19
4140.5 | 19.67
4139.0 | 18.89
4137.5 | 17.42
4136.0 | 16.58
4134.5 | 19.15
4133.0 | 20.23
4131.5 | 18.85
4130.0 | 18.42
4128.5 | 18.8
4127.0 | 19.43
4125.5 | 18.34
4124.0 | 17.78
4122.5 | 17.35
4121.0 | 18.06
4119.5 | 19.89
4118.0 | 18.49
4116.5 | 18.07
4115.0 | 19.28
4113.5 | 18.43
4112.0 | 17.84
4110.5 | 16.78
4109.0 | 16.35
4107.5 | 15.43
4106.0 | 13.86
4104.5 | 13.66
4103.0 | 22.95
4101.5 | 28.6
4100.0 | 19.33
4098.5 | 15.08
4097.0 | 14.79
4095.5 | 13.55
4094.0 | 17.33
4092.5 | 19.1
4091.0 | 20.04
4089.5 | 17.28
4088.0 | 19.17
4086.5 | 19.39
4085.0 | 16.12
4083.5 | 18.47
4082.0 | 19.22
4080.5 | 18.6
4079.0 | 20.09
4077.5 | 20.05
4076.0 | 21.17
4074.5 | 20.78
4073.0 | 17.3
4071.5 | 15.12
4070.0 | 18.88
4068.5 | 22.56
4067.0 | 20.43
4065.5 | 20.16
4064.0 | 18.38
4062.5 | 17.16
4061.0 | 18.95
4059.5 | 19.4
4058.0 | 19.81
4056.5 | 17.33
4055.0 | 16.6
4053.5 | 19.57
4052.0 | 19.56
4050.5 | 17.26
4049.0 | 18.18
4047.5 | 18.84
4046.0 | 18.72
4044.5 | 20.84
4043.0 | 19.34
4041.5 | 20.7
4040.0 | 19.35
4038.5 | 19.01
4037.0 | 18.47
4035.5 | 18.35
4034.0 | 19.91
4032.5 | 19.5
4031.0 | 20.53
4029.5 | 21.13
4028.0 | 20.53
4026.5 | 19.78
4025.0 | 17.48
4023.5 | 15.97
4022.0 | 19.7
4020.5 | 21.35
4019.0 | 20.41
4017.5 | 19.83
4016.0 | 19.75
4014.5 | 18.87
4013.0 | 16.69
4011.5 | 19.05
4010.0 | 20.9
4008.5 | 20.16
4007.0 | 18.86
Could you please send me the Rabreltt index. 4100.0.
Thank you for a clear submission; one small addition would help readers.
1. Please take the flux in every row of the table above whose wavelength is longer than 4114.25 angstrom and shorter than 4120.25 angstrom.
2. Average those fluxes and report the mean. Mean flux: 18.9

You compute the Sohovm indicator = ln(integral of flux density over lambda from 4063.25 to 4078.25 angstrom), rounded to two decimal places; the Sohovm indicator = 5.68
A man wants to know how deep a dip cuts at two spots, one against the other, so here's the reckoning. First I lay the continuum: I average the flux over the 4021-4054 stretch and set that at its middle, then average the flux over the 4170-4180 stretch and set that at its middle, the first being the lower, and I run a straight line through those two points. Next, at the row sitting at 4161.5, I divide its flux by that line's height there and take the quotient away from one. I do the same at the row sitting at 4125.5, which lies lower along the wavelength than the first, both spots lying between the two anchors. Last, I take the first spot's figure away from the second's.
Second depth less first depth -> 0.10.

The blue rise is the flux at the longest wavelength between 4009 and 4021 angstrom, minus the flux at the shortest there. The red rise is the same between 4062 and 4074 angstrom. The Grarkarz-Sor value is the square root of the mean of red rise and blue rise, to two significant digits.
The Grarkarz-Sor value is 0.54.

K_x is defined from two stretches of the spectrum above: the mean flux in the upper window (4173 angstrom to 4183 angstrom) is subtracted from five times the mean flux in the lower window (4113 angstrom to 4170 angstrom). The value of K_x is 73.6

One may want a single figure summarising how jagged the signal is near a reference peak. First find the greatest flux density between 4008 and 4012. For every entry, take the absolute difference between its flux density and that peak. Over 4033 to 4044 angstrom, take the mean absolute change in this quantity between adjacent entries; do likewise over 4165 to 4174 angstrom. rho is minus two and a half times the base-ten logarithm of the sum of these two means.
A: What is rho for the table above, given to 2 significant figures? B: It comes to -0.72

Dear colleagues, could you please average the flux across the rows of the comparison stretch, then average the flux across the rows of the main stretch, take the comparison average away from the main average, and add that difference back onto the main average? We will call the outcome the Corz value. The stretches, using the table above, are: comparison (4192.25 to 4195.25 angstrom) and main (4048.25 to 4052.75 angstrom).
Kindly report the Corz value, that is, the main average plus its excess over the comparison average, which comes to 17.6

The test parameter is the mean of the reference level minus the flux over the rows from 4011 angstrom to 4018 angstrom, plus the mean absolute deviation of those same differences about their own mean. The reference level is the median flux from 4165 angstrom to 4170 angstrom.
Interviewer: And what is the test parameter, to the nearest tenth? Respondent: 2.2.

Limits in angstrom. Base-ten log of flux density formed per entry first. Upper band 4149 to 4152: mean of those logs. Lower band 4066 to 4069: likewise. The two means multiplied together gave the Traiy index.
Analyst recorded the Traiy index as 1.68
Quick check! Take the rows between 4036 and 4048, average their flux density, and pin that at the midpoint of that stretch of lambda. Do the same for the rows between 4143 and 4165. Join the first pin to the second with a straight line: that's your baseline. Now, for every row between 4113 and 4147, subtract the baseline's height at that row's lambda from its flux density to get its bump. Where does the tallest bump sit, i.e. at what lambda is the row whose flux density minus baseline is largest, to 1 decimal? 4133.0 angstrom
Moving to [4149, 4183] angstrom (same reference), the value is 4166.0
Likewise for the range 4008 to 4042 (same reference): 4020.5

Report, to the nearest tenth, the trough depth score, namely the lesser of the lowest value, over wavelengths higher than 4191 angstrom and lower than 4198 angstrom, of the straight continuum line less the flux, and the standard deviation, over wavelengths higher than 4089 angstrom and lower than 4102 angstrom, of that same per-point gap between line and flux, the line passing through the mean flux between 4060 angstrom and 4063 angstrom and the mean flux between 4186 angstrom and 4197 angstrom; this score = -1.4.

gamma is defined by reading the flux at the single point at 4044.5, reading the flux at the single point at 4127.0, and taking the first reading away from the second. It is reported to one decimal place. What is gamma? -1.4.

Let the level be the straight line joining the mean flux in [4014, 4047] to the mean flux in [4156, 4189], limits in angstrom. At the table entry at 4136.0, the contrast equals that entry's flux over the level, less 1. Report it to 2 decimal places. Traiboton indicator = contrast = -0.14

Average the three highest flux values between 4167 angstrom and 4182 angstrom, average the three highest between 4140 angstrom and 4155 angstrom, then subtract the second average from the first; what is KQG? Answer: 0.7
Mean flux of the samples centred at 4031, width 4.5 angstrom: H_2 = 20.4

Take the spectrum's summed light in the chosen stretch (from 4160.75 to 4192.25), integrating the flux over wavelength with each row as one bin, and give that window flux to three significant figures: 599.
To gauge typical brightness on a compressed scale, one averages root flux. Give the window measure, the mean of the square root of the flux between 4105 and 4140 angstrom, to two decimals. 4.24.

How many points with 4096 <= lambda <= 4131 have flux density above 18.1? 11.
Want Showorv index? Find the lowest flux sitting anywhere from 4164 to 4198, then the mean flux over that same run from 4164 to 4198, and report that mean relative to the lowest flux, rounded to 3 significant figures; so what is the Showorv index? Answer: 1.11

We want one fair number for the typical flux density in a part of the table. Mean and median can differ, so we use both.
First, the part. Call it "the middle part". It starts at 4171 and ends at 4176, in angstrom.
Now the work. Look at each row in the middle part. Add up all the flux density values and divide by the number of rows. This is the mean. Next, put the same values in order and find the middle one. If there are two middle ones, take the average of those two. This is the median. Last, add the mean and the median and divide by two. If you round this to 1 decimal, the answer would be 18.8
